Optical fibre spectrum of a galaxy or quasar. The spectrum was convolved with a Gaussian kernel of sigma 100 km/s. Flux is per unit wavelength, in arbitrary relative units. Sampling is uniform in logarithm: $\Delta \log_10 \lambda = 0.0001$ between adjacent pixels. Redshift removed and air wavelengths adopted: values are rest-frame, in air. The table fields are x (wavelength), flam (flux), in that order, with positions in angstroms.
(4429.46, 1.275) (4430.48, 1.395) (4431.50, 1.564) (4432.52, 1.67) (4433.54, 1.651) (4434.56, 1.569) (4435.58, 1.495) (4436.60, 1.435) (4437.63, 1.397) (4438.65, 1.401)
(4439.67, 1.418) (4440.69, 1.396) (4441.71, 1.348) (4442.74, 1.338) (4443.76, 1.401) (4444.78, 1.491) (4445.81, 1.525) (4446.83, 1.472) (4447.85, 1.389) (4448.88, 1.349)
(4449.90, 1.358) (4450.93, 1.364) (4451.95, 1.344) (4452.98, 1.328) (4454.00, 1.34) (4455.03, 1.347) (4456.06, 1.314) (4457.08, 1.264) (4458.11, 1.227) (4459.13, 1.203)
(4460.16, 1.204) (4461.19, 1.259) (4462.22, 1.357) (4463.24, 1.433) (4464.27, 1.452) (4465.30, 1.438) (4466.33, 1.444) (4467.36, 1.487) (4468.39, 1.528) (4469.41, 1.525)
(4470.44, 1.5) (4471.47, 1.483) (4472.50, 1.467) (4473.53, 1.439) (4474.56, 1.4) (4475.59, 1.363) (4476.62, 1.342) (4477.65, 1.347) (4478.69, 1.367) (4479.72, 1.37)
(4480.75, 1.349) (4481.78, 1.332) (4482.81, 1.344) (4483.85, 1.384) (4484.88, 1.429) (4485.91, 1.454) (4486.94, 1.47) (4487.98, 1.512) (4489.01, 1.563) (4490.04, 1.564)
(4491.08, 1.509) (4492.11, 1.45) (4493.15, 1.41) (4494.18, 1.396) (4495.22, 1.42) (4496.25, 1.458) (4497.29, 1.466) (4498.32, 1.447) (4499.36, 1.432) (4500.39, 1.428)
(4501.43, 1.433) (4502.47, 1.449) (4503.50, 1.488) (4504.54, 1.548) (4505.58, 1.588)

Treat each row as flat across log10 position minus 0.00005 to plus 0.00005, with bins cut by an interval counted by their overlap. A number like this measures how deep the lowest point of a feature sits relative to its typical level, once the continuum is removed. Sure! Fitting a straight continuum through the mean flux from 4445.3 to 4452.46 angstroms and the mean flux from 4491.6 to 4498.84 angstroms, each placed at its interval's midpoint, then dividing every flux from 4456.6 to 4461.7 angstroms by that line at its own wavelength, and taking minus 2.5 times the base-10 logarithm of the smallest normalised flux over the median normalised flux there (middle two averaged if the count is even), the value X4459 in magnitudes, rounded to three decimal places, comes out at 0.022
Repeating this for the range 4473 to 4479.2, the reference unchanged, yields 0.018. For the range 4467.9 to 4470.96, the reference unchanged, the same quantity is 0.019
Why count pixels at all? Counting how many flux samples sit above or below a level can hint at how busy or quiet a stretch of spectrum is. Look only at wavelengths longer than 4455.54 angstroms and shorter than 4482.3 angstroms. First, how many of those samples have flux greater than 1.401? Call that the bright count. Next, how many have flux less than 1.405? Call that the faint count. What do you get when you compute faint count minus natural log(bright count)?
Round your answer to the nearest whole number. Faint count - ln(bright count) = 13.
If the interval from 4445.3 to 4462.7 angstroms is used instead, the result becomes 14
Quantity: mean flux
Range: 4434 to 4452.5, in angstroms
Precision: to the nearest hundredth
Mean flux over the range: 1.42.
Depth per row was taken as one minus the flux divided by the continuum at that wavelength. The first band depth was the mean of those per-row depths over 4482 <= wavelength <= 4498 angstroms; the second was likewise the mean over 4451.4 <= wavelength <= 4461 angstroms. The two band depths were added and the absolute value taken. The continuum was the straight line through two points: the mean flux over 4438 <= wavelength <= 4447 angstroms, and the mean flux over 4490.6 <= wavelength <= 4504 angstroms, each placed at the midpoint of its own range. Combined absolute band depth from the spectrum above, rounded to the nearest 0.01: 0.09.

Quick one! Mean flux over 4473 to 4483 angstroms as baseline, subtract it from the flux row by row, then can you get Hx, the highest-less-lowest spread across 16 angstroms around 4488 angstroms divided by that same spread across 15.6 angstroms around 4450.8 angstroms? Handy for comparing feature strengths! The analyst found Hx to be 0.78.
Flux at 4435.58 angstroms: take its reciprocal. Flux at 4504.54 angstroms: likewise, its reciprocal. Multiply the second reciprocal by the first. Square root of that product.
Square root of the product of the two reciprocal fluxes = 0.657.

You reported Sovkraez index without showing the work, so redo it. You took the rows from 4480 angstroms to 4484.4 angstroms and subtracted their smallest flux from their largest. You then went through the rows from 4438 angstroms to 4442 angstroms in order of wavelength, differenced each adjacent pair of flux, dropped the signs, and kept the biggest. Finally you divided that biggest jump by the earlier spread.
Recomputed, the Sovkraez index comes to 0.92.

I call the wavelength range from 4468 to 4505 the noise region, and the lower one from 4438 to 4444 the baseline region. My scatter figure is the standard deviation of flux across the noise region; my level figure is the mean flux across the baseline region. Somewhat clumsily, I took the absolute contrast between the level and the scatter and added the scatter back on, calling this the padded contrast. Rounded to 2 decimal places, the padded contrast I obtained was 1.38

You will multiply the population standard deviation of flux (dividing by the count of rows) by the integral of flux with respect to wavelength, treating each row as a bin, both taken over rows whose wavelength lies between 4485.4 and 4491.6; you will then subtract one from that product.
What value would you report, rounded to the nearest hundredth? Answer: -0.61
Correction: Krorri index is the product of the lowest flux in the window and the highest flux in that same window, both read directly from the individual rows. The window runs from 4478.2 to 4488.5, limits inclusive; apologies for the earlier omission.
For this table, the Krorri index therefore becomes 2.01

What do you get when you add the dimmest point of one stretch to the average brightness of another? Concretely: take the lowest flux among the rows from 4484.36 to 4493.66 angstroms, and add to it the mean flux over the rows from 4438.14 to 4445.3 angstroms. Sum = 2.81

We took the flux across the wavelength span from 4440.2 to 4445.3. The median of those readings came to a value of 1.40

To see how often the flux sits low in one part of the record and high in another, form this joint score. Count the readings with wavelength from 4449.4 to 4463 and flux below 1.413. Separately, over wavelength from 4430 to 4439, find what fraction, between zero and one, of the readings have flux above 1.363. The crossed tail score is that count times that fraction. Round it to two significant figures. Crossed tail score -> 13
